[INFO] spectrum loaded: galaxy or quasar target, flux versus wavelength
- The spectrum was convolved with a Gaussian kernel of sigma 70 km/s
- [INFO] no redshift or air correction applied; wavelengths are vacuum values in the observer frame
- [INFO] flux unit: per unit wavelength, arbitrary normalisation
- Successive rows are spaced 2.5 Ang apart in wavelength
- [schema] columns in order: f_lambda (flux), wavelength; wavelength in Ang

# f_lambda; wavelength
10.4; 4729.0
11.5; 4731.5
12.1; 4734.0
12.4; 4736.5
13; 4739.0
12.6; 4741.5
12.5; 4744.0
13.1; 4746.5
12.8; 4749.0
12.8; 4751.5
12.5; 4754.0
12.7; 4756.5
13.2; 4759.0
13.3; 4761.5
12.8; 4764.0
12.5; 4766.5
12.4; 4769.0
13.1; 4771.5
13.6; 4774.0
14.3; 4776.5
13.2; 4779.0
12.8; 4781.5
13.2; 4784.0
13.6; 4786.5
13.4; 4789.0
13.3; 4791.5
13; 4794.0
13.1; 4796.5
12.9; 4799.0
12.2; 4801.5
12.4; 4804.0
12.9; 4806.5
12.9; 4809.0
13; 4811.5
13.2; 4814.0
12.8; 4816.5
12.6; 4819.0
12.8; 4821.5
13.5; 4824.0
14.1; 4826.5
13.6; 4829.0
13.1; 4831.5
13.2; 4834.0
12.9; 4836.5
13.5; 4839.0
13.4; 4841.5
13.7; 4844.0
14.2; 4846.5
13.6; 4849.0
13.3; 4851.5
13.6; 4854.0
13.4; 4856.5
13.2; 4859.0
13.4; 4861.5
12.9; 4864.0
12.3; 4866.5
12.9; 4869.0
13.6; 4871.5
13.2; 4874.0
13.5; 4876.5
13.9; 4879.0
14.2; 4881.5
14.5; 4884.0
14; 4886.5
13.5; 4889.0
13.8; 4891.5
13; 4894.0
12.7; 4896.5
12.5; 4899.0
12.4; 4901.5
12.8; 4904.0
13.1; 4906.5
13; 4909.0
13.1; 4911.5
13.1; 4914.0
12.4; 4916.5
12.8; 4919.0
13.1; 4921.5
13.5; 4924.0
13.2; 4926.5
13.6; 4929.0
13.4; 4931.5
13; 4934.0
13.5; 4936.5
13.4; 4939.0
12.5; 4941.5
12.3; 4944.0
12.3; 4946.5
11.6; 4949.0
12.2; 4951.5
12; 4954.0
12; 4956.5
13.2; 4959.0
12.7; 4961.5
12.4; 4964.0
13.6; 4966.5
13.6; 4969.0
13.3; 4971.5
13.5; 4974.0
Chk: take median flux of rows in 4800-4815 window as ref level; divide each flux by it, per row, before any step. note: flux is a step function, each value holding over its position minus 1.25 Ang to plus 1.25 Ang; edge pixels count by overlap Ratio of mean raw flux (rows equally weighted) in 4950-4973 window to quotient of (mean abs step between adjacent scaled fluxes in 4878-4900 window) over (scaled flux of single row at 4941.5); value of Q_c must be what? 399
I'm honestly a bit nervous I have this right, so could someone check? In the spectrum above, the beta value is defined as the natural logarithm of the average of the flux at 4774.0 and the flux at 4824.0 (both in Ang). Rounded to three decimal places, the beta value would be 2.606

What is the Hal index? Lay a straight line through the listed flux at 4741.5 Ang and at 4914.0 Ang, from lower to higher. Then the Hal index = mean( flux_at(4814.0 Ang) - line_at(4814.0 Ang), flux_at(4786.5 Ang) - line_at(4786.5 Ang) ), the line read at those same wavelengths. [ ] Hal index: 0.6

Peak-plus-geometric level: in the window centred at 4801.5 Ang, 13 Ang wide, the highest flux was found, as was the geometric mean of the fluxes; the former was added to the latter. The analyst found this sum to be 25.8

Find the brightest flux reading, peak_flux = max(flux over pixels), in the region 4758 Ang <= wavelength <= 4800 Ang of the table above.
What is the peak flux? 14.3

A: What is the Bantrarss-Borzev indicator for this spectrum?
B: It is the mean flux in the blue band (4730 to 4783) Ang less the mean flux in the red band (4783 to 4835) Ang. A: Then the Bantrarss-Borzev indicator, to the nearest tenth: -0.3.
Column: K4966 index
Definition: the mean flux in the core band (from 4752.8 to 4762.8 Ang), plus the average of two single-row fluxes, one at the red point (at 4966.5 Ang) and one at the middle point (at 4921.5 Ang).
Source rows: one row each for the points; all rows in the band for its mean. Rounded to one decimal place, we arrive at 26.3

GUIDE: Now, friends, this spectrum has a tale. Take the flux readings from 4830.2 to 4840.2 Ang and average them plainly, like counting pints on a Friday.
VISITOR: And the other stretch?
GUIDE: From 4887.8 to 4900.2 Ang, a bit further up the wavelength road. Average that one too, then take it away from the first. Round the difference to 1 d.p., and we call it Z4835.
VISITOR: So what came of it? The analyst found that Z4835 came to 0.1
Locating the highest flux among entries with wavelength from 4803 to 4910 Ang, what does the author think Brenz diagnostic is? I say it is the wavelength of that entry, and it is 4884.0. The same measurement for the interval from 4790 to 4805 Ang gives 4791.5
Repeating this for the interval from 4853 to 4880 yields 4879.0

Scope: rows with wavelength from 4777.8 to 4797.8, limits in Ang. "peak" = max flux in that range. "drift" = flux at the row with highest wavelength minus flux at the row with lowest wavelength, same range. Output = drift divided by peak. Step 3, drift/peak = -0.01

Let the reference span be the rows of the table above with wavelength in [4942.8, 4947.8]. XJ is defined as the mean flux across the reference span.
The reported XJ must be 12.3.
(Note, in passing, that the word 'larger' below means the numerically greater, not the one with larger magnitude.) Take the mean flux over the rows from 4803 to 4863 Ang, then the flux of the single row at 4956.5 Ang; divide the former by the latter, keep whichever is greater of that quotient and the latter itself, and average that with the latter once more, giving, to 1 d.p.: 12.0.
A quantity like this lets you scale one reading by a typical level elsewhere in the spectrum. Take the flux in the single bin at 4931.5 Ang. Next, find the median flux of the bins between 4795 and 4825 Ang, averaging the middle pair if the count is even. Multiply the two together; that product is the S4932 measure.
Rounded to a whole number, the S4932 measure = 173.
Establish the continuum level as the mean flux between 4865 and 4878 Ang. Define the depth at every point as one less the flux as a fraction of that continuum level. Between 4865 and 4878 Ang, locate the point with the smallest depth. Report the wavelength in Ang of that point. 4871.5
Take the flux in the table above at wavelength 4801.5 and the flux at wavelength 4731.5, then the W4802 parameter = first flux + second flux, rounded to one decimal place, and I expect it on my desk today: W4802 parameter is 23.7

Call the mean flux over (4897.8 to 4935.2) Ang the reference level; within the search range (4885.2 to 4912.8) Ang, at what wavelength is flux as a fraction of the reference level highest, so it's 4886.5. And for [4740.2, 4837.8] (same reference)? 4776.5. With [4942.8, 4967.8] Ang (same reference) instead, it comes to 4966.5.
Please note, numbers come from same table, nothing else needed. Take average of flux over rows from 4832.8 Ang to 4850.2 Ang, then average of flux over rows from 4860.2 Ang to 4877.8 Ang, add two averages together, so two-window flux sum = 26.6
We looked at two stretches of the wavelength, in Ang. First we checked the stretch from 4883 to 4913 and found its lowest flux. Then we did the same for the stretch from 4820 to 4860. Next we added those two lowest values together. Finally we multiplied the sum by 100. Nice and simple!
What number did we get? 2520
